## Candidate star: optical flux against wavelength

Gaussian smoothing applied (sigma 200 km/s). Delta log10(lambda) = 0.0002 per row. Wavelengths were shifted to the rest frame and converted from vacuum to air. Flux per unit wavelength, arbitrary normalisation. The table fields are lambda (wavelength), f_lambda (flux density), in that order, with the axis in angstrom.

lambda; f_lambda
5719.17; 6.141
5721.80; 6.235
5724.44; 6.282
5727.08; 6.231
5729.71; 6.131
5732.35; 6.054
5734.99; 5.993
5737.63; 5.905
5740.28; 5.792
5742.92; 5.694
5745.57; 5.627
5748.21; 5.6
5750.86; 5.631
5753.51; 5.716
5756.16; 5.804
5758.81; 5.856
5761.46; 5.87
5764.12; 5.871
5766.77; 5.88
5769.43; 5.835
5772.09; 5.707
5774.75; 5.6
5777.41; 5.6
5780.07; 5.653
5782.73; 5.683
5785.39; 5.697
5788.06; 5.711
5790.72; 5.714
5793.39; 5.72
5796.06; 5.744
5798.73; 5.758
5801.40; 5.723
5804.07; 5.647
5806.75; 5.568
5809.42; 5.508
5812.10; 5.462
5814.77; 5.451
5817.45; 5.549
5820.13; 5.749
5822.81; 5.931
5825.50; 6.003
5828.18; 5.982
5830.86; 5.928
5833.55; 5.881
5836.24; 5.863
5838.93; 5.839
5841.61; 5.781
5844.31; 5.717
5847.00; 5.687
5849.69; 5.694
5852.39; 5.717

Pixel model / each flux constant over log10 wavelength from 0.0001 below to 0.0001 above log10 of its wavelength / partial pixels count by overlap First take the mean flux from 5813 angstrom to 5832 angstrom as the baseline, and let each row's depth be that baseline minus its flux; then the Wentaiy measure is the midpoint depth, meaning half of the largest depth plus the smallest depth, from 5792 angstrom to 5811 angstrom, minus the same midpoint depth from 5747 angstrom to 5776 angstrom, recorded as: 0.11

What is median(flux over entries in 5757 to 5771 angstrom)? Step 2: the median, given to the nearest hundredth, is 5.87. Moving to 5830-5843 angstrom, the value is 5.86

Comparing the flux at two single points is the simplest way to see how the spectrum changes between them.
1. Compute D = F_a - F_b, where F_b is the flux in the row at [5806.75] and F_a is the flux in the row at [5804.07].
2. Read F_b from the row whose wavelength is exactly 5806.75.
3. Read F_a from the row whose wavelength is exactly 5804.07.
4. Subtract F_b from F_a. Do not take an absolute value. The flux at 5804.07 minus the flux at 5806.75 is 0.08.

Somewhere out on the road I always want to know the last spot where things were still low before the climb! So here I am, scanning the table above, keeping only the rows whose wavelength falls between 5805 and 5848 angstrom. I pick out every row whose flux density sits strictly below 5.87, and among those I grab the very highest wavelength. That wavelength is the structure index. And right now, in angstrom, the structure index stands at 5847.00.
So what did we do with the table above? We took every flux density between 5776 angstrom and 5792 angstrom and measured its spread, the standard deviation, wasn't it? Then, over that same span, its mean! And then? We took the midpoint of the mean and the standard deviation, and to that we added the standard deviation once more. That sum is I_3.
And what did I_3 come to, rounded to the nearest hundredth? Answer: 2.90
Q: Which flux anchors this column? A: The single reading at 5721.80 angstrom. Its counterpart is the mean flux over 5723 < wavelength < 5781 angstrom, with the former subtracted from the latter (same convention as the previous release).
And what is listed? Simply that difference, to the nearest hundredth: -0.40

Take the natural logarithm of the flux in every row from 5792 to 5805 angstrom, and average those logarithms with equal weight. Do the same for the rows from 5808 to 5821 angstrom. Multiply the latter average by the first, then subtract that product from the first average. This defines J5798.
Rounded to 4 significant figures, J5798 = -1.242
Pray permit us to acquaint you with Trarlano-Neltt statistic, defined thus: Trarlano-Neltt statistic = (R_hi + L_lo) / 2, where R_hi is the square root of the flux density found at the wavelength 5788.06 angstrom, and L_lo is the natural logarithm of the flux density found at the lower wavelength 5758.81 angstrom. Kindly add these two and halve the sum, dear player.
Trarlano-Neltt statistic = 2.08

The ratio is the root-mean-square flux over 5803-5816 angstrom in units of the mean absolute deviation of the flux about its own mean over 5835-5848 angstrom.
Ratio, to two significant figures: 92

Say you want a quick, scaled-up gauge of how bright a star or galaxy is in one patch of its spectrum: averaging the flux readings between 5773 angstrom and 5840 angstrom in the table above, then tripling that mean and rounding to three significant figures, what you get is 17.2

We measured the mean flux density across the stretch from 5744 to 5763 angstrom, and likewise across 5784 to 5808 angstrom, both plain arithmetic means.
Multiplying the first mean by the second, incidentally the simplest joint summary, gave 32.6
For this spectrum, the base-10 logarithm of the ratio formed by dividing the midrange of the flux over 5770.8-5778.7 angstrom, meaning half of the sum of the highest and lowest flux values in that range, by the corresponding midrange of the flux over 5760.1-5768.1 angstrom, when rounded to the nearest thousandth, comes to -0.017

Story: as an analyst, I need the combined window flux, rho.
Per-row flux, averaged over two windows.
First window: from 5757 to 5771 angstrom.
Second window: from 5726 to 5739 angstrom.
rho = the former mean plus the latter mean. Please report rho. 11.9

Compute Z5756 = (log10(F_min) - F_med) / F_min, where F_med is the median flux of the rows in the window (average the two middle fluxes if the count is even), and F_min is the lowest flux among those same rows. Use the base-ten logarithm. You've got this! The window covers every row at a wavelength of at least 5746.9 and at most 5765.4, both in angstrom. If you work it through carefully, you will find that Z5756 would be -0.903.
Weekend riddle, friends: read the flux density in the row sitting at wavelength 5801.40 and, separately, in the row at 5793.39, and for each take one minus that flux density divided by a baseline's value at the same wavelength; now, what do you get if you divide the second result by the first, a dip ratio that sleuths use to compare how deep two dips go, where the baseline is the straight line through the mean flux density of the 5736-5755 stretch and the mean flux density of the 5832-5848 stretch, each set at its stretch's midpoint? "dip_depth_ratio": 0.9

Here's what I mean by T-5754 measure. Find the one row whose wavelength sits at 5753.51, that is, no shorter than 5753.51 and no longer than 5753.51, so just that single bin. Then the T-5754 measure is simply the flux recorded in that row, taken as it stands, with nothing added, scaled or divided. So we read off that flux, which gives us 5.716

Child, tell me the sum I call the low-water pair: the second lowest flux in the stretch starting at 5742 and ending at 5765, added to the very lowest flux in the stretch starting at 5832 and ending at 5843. 11.4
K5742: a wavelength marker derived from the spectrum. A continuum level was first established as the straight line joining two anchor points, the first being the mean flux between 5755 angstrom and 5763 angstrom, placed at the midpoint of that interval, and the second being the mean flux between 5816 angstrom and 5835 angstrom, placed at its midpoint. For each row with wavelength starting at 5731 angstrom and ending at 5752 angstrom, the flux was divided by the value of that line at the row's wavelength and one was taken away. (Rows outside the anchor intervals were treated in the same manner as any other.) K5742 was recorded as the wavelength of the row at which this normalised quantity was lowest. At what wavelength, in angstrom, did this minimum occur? 5748.21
